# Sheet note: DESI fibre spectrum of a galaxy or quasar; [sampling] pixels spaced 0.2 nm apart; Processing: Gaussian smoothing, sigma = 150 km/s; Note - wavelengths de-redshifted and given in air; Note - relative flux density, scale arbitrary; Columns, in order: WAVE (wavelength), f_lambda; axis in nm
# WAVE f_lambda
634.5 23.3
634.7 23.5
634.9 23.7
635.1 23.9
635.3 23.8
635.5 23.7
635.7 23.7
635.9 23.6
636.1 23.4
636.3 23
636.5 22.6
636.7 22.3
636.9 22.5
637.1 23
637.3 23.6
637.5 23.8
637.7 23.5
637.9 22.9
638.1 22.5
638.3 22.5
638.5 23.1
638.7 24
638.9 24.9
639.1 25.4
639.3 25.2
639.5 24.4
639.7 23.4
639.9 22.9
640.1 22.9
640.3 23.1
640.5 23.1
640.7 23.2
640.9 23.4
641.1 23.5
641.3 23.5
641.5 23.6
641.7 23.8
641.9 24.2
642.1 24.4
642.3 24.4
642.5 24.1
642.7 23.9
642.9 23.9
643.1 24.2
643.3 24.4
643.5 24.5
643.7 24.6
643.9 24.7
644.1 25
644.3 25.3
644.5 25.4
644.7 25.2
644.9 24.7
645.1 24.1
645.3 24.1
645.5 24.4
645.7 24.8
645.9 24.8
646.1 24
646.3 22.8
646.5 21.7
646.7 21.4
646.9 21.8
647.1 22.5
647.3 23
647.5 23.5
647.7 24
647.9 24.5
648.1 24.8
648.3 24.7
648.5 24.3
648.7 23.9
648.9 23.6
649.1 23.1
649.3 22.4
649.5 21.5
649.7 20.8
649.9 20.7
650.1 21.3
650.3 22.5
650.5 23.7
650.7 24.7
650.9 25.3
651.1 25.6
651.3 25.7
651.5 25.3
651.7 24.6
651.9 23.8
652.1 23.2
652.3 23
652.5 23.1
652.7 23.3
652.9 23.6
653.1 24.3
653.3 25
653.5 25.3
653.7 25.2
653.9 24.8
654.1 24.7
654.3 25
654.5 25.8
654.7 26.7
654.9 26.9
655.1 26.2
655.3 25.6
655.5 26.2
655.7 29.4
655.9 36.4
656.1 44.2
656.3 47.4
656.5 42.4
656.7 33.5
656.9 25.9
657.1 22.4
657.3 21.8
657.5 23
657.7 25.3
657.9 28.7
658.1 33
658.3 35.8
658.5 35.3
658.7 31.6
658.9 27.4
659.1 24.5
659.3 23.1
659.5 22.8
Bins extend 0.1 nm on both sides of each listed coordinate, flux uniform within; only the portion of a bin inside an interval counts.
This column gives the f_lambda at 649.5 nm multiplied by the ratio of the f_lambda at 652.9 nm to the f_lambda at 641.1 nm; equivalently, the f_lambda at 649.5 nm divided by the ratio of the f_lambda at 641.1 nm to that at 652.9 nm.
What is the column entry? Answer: 21.6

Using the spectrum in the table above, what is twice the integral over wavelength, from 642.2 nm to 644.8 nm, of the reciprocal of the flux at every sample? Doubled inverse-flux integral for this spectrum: 0.212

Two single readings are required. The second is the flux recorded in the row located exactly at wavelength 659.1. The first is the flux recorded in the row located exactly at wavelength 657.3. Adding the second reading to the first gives 46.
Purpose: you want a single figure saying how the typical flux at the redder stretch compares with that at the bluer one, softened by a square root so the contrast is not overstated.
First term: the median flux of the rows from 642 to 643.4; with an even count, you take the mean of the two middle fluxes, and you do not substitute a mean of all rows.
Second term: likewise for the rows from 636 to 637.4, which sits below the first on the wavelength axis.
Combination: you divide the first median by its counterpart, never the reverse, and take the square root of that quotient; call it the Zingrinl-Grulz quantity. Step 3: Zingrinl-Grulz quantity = 1.03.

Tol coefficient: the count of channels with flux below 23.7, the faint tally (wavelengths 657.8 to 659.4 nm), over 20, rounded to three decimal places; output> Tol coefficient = 0.050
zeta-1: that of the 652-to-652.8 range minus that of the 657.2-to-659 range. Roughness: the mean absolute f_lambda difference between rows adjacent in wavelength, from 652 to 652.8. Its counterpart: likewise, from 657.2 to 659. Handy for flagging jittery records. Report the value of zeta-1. -2.6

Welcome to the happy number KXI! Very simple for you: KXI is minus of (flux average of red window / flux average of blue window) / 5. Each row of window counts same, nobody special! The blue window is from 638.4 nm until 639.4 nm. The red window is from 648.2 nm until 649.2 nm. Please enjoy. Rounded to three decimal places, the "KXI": -0.195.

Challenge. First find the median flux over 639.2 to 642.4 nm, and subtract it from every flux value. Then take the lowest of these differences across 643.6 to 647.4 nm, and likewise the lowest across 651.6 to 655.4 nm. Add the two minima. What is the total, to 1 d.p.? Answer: -2.6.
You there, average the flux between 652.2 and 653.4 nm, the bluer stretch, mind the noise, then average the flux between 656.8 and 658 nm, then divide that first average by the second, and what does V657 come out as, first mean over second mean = 0.97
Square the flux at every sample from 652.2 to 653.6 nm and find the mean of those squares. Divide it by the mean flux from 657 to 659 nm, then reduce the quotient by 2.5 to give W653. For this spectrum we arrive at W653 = 17.7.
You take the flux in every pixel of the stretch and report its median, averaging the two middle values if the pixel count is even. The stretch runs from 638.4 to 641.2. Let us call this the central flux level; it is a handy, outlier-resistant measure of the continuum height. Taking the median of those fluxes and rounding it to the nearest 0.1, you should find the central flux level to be 23.4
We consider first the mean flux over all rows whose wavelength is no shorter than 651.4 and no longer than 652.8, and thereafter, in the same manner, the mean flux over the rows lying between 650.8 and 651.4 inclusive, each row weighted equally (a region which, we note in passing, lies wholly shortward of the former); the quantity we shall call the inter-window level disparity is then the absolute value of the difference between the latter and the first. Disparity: 1.8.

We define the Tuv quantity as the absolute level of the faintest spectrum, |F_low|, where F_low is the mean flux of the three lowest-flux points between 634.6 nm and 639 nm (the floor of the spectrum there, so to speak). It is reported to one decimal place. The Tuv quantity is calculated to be 22.4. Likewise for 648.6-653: 20.9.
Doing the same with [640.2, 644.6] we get 23.1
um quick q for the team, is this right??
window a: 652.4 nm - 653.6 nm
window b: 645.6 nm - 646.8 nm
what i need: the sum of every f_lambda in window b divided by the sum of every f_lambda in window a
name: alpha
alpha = 0.96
